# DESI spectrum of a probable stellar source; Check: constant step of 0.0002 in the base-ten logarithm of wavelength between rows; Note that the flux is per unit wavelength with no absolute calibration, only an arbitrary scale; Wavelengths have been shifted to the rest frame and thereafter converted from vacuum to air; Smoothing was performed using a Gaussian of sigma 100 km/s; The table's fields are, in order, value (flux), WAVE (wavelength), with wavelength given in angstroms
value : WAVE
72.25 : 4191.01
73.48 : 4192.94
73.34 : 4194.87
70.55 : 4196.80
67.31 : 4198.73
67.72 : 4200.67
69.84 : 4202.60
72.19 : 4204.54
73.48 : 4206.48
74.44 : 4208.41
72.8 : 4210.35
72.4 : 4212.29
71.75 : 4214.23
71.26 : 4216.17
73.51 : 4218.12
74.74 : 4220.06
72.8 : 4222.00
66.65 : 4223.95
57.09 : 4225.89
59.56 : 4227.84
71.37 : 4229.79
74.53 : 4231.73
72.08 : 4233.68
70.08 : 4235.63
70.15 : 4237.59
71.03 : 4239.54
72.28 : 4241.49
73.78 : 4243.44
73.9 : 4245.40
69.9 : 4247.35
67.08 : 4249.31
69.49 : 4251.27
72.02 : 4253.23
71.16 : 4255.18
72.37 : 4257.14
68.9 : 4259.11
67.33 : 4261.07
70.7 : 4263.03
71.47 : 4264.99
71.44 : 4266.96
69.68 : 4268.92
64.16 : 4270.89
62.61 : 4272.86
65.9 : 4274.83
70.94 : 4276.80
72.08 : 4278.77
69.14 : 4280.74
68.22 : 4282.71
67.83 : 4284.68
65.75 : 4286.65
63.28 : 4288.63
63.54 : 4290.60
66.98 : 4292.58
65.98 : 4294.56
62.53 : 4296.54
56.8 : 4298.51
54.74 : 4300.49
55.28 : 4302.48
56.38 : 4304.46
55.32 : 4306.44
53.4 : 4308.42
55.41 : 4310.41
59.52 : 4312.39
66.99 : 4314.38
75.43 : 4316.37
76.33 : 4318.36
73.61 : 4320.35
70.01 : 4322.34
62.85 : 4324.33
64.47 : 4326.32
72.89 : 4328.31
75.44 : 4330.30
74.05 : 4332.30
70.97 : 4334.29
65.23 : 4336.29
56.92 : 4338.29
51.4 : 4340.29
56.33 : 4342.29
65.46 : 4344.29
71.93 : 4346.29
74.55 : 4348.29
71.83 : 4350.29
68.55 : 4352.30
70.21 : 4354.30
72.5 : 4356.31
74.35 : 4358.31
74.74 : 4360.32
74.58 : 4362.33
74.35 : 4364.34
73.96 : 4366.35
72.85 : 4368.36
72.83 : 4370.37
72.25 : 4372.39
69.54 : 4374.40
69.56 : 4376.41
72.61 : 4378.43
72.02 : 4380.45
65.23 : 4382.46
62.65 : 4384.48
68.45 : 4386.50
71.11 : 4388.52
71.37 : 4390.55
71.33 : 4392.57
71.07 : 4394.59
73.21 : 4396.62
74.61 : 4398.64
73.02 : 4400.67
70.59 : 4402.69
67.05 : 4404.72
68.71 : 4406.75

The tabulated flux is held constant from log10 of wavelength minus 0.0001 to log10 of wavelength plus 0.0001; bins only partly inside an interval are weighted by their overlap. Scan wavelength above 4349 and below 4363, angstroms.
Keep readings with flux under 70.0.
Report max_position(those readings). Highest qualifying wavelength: 4352.30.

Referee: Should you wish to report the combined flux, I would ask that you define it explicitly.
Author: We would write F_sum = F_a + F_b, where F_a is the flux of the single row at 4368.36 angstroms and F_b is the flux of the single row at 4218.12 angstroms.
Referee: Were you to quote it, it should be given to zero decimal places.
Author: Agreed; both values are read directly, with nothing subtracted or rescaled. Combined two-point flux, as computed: 146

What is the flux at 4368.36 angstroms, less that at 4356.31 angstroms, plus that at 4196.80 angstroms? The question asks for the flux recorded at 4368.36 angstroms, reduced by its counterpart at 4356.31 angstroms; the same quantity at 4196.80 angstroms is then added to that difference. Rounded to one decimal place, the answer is 70.9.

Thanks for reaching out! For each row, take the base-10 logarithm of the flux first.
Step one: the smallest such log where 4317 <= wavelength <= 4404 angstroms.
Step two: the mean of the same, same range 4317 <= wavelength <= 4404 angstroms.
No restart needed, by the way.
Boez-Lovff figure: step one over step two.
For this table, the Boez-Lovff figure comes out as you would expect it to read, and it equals 0.928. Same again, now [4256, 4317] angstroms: 0.955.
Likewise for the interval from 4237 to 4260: 0.987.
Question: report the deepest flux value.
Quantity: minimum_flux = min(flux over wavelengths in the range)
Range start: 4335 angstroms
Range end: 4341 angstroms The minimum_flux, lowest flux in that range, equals 51.4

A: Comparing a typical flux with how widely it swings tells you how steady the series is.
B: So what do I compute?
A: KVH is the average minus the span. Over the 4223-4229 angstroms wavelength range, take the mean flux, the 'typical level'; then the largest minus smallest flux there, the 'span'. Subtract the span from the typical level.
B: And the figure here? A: 52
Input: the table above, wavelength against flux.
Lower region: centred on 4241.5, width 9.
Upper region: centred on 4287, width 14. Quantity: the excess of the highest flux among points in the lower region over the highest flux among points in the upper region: 4.8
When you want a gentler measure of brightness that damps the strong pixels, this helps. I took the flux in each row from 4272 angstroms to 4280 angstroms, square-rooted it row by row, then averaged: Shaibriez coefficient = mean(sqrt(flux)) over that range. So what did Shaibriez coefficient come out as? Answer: 8.24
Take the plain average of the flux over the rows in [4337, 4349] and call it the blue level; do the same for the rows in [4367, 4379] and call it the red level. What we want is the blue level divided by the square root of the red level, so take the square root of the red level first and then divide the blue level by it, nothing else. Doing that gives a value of 7.4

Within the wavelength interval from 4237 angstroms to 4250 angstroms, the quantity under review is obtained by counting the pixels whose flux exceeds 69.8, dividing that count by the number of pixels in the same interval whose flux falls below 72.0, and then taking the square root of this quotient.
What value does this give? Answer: 1.22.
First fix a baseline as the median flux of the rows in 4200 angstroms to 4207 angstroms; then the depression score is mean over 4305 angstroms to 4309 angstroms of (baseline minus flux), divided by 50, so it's 0.33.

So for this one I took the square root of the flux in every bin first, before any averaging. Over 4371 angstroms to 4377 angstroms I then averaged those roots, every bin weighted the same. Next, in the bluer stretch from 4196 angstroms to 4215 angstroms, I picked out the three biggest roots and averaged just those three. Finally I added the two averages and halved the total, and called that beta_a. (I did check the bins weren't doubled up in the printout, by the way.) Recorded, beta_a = 8.49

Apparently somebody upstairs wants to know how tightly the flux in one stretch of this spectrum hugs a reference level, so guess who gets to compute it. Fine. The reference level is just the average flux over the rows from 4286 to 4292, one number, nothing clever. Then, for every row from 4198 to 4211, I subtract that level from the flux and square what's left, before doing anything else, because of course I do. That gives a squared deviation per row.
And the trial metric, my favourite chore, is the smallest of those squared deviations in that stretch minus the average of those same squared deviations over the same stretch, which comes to -45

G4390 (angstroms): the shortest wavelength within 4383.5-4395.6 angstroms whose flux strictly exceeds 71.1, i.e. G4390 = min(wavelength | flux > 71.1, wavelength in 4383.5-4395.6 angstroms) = 4388.52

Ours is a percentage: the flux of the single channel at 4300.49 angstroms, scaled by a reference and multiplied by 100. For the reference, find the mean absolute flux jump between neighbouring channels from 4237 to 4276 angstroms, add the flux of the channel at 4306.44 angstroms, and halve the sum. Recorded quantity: 191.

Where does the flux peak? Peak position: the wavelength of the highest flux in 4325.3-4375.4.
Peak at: 4330.30 angstroms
